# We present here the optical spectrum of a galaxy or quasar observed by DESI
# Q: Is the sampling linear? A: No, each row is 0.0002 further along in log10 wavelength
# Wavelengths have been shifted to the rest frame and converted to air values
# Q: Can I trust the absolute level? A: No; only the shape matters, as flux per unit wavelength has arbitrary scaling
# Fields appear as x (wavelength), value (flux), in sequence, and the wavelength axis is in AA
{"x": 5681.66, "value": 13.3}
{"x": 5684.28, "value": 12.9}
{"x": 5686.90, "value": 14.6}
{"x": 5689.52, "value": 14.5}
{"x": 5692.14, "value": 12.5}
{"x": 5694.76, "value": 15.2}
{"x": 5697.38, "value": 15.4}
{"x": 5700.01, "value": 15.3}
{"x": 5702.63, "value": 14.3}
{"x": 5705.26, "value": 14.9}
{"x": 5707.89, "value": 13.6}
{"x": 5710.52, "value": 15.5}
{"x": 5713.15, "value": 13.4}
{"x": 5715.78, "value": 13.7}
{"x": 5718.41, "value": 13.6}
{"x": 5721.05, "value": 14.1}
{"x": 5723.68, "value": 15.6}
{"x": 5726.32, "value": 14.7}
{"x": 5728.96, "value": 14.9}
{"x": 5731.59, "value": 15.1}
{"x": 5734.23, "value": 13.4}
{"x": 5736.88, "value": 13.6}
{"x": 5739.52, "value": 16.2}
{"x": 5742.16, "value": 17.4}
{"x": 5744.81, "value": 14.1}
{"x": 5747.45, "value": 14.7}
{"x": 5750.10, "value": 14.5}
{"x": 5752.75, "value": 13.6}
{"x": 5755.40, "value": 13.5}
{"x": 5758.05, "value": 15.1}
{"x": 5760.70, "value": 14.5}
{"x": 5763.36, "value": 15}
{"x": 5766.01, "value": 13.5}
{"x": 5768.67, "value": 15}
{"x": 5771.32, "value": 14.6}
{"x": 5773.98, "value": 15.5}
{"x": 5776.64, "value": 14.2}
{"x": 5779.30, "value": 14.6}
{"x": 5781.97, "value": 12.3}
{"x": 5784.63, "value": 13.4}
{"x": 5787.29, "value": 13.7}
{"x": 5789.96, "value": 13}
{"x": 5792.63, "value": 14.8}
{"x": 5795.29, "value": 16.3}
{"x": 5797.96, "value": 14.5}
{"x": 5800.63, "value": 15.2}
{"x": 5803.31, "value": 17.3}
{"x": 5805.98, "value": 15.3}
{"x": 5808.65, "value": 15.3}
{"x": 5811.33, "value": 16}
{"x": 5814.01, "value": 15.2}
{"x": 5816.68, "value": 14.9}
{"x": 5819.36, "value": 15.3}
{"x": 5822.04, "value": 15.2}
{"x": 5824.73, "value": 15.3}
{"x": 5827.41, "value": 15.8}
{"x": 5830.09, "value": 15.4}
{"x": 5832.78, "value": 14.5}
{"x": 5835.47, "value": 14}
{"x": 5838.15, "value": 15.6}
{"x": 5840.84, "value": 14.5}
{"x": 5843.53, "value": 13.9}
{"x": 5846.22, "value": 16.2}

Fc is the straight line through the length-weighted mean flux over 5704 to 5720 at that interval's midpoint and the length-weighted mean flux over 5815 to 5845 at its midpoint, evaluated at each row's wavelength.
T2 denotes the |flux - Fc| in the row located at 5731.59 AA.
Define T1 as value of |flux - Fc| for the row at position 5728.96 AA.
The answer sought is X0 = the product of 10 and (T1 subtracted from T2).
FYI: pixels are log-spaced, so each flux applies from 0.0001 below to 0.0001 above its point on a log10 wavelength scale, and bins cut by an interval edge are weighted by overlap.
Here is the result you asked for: 2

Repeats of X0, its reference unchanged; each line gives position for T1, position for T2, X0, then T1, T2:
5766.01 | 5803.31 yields 15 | 1.00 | 2.5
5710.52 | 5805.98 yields -9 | 1.40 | 0.5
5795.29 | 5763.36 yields -11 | 1.59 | 0.5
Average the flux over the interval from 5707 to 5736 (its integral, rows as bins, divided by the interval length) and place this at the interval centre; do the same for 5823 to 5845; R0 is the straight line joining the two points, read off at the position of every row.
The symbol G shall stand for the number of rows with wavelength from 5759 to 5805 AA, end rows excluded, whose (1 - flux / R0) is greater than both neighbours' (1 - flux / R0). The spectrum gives 6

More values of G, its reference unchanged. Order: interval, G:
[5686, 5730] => 6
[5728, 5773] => 5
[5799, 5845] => 4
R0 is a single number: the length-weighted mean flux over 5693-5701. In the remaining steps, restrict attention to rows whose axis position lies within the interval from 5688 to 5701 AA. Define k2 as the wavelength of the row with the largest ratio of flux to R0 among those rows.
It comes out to 5697.38 AA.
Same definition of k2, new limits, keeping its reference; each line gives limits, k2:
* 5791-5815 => 5803.31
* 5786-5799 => 5795.29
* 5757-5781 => 5773.98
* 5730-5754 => 5742.16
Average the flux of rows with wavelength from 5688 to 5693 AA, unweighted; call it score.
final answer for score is 13.5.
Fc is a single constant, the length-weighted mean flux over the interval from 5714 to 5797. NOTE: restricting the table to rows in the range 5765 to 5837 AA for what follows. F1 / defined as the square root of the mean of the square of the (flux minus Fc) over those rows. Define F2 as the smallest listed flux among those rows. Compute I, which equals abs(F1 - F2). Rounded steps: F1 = 1.1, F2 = 12.3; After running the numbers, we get 11.2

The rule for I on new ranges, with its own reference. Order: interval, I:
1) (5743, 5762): 12.9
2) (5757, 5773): 12.9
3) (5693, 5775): 12.5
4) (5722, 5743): 12.0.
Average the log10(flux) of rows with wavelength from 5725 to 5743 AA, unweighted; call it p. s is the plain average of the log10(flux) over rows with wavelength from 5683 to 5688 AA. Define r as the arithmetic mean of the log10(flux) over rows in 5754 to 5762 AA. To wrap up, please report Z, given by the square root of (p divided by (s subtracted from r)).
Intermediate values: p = 1.18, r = 1.16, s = 1.137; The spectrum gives 8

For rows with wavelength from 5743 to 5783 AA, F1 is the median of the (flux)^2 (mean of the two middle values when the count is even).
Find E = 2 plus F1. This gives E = 212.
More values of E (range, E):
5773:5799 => 208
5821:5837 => 235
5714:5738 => 201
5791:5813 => 236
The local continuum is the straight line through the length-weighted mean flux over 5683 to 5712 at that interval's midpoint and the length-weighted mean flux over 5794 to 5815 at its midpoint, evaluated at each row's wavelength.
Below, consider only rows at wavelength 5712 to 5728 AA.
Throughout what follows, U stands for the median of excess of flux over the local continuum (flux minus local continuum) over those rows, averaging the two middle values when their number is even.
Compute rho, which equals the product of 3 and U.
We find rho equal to -2.3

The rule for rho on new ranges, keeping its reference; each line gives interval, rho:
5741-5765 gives -1.6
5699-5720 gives -1.7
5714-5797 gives -2.0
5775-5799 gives -3.4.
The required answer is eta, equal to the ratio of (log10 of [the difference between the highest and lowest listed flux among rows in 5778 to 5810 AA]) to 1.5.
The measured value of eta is 0.466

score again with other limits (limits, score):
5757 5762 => 14.8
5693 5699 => 15.3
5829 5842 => 14.8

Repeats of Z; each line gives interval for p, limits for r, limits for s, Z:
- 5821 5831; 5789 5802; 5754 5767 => 10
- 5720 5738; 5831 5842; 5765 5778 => 20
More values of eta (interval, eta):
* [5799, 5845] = 0.354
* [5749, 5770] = 0.136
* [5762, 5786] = 0.337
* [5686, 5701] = 0.308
